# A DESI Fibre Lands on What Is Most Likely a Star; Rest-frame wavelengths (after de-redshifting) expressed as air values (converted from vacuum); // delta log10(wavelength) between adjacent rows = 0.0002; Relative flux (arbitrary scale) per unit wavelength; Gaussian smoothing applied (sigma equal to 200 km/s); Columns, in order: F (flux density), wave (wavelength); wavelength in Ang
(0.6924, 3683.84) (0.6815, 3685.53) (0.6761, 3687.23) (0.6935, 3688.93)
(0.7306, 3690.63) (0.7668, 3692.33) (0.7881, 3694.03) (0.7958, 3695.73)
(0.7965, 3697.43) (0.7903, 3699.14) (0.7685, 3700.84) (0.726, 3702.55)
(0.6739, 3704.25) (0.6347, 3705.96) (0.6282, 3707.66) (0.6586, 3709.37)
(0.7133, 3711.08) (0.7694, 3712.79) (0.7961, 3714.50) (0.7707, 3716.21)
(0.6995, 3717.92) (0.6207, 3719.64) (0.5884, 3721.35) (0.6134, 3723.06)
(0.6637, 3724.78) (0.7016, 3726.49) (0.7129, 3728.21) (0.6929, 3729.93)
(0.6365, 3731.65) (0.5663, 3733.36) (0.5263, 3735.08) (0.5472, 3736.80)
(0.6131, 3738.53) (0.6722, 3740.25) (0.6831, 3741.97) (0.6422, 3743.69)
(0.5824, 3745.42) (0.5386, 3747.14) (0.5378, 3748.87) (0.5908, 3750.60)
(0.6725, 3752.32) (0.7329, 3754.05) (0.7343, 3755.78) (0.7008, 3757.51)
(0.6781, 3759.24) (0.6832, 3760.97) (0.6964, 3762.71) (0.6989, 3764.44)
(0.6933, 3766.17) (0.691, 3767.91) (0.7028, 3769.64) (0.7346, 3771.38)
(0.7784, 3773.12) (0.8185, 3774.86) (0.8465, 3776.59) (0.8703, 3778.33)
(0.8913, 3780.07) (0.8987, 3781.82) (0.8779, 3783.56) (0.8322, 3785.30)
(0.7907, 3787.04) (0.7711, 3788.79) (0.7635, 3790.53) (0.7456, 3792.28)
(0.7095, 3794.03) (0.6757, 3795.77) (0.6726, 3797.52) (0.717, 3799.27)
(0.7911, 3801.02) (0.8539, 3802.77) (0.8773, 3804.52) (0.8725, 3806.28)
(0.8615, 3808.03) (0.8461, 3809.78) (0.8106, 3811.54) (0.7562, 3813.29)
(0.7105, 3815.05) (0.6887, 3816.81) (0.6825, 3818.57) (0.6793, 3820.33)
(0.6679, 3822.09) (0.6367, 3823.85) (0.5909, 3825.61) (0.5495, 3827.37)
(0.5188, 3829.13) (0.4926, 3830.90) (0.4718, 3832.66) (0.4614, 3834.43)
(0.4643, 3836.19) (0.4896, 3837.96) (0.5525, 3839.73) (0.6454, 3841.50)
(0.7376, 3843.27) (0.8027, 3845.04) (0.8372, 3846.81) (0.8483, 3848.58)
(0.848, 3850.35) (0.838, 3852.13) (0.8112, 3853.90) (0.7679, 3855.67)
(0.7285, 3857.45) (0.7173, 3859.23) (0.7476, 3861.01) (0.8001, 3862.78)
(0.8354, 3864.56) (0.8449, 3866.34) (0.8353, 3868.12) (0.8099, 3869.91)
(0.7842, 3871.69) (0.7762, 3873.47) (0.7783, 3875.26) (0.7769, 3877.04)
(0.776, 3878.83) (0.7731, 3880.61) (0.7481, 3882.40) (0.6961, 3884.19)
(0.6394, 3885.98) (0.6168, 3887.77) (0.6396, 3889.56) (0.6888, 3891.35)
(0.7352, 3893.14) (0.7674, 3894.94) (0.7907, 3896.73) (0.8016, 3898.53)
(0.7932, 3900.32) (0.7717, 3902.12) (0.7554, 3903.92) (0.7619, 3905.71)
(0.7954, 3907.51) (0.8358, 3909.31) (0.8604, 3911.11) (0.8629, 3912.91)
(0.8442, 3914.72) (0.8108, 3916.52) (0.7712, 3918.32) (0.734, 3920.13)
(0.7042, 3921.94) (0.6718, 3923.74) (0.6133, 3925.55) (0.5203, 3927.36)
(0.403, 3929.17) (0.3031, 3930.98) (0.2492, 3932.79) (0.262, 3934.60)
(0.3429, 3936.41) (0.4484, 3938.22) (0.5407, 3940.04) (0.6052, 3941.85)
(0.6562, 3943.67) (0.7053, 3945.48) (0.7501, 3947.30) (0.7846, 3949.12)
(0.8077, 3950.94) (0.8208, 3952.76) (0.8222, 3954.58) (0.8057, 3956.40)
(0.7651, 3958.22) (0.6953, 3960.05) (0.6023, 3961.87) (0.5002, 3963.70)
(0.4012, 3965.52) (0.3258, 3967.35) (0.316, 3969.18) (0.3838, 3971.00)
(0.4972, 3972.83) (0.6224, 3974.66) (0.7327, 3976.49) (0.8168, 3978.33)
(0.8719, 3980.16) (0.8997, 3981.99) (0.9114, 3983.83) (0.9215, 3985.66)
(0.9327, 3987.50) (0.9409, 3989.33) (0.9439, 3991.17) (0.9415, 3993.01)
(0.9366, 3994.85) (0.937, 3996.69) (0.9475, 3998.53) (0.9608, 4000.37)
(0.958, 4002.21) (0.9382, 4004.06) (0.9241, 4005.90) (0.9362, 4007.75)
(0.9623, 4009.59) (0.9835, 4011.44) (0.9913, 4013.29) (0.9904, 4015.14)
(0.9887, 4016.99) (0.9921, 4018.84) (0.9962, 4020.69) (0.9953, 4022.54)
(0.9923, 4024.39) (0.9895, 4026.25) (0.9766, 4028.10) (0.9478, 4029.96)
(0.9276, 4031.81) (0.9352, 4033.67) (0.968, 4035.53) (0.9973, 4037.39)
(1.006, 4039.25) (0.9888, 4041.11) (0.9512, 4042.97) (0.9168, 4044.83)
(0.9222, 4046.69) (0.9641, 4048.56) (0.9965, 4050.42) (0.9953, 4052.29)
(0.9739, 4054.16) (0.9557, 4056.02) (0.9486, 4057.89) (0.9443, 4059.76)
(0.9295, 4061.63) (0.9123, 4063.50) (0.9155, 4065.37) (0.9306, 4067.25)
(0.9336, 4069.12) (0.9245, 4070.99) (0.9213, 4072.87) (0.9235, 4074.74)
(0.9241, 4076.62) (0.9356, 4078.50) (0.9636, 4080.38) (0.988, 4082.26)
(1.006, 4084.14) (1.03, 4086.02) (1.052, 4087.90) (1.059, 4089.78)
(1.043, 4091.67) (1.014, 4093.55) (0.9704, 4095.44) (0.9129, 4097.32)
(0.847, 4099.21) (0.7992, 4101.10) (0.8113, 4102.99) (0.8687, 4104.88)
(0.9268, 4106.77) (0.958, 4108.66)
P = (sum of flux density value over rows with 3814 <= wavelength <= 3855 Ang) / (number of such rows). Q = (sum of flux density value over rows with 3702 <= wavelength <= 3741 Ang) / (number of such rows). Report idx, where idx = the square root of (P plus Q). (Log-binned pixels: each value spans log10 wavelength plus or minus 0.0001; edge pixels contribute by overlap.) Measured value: 1.147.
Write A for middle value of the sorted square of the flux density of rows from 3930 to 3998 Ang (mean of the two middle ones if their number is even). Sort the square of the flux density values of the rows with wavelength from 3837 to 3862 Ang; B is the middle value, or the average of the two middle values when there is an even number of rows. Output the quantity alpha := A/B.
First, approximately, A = 0.537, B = 0.57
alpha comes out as 0.9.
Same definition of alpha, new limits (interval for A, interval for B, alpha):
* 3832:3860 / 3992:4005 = 0.6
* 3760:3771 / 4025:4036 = 0.5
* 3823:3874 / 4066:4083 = 0.6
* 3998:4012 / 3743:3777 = 1.9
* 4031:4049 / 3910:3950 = 2.1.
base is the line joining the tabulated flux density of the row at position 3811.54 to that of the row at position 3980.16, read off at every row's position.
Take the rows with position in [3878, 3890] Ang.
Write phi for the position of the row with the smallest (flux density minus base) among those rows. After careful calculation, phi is 3887.77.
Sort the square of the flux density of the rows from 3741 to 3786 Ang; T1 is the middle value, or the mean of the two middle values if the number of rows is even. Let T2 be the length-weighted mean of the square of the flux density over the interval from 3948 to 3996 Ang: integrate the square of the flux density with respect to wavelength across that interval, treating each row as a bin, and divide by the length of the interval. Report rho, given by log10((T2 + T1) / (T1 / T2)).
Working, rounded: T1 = 0.49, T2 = 0.58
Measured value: 0.10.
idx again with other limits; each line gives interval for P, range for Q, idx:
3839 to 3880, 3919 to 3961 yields 1.178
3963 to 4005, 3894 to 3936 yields 1.204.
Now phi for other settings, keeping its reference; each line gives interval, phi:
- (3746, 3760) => 3748.87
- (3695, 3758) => 3735.08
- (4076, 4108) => 4101.10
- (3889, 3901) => 3889.56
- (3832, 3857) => 3834.43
